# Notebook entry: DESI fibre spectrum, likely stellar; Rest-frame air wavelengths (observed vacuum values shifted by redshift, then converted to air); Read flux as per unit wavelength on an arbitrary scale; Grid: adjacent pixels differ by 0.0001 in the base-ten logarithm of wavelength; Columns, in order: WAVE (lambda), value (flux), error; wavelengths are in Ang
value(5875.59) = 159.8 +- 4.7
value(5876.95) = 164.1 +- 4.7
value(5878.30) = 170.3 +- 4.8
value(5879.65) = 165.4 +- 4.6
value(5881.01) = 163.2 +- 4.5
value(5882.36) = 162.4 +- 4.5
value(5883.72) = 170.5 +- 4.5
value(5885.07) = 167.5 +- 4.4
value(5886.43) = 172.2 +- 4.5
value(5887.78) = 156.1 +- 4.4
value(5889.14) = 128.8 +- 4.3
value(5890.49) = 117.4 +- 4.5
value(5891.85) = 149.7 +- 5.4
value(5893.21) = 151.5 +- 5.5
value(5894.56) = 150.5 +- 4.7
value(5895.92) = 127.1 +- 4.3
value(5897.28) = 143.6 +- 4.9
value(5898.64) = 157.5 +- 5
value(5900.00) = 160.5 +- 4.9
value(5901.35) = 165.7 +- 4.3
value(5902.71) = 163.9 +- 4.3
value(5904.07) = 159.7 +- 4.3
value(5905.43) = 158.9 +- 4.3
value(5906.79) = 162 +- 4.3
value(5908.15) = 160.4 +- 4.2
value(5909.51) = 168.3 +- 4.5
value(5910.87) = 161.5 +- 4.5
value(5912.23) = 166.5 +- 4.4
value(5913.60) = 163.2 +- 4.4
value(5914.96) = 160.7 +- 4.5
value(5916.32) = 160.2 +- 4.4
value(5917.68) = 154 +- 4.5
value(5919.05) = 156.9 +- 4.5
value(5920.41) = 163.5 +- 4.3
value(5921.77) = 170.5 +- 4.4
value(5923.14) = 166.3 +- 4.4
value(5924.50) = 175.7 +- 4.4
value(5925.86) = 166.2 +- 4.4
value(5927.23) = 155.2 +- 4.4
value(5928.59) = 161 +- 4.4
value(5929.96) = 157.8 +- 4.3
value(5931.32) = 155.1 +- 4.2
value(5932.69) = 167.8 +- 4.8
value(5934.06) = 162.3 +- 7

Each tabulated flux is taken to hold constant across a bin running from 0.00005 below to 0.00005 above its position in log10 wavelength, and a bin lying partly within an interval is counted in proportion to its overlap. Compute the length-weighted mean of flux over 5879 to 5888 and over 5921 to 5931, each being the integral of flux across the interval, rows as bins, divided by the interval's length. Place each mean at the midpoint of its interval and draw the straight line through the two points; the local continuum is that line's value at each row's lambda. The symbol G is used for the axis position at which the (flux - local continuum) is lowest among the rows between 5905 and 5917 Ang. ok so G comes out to 5905.43 Ang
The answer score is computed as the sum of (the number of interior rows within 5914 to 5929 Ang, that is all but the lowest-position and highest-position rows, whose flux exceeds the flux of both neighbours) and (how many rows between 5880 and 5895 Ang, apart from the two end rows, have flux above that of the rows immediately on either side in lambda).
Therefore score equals 5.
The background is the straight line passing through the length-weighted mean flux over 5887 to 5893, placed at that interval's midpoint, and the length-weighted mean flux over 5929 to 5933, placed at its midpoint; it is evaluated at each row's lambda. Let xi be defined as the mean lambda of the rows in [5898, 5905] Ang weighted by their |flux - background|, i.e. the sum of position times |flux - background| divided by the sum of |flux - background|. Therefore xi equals 5901.4 Ang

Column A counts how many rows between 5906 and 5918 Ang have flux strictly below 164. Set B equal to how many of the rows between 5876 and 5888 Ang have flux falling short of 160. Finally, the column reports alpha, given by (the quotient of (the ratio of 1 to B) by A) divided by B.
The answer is 0.14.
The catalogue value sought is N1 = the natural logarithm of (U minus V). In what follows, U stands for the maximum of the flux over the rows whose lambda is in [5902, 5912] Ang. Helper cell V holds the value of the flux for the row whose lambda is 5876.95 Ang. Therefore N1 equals 1.4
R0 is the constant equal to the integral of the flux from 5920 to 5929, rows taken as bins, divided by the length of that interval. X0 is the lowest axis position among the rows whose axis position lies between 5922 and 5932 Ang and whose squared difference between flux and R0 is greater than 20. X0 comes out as 5924.50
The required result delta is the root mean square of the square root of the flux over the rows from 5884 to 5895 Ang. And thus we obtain 12.2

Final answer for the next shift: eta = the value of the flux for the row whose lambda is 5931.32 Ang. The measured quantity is 155.1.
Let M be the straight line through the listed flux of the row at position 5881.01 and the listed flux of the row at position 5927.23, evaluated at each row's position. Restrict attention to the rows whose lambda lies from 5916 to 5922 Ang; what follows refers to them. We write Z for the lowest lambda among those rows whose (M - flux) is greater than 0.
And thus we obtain 5917.68 Ang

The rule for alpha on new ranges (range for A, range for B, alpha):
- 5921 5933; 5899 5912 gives 0.06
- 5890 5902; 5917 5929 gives 0.01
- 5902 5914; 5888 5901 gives 0.00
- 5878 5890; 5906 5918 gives 0.25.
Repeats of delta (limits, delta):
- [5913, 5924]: 12.7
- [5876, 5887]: 12.9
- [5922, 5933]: 12.8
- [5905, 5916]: 12.8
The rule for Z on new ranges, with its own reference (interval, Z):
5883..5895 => 5887.78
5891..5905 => 5891.85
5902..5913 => 5905.43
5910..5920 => 5917.68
